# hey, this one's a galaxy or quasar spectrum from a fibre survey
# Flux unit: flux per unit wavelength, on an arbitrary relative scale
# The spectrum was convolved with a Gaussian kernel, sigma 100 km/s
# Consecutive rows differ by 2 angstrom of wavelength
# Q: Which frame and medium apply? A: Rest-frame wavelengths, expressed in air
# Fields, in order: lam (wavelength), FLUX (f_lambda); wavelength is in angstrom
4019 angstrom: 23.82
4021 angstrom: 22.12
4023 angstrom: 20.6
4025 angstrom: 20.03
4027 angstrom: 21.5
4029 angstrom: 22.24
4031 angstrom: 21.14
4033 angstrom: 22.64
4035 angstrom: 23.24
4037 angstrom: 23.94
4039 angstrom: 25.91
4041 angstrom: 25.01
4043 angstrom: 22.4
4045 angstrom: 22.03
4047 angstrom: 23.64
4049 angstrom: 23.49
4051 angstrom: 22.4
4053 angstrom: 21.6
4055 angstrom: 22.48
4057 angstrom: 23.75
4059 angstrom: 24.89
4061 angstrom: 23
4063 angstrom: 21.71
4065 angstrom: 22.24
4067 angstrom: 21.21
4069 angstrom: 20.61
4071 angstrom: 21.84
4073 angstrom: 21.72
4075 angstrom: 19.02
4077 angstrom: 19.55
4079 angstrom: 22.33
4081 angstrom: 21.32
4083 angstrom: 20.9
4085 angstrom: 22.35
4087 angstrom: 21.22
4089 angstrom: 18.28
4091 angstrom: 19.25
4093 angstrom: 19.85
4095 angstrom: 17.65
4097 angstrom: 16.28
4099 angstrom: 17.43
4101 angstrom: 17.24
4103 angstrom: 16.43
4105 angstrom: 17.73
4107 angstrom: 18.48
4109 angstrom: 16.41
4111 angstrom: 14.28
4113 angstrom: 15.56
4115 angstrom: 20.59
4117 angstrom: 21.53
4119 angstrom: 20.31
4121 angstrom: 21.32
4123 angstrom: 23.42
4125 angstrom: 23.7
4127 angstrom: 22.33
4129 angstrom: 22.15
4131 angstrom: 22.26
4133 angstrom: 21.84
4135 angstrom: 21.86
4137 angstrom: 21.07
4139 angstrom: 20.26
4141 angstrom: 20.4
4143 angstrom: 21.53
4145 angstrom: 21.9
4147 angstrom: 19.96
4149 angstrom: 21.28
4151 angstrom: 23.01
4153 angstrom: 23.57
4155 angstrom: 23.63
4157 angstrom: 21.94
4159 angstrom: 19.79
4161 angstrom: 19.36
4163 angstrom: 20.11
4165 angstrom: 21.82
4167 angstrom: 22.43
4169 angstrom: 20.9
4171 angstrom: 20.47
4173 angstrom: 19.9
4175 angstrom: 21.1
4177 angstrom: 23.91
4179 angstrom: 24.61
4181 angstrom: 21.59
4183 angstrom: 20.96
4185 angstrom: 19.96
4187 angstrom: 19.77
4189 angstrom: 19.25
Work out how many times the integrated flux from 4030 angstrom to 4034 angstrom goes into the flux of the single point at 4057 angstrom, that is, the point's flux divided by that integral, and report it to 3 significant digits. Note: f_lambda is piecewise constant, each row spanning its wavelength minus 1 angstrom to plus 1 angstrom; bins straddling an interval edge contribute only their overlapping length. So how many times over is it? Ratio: 0.271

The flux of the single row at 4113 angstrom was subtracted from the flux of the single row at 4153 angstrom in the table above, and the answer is 8.0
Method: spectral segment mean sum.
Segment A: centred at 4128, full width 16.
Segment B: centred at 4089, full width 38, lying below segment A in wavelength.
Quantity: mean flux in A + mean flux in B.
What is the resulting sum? 42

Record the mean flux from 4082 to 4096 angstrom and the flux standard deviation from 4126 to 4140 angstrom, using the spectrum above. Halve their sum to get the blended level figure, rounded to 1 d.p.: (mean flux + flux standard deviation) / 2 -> 10.3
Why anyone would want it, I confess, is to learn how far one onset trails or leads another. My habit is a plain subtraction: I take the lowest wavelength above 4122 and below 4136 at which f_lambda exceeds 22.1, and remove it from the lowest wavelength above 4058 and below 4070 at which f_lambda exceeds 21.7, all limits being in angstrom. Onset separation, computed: -64 angstrom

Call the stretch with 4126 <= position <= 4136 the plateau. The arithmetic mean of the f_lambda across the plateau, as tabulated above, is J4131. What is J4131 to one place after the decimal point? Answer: 22.1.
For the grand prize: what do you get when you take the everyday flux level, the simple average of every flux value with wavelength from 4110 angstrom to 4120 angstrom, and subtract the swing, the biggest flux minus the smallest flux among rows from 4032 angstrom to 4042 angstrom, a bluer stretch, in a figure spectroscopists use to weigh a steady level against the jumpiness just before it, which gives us 15.2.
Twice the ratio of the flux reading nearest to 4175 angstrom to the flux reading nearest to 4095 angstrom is 2.39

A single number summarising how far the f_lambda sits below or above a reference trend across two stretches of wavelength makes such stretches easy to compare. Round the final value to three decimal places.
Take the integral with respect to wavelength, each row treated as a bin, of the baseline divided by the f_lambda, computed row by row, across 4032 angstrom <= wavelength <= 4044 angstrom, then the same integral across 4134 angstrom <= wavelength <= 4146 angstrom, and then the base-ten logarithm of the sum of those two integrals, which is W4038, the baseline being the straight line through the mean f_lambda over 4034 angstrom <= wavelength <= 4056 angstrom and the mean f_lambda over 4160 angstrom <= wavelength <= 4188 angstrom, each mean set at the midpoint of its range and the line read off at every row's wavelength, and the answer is 1.383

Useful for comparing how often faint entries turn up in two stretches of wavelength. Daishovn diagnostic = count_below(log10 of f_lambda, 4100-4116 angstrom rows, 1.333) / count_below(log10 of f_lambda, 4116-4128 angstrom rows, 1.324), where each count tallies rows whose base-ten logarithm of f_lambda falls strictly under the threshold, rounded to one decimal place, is 8.0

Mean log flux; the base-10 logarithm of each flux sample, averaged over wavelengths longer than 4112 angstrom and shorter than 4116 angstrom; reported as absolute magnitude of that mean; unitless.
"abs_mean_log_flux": 1.25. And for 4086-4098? 1.27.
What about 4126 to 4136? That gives 1.34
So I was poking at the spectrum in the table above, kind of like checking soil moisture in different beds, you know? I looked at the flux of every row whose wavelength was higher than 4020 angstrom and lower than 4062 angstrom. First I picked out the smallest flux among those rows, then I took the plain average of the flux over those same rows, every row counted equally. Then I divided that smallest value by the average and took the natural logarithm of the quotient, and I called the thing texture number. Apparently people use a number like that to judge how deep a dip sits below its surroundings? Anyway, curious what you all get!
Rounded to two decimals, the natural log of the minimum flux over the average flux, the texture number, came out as -0.13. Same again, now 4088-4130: -0.29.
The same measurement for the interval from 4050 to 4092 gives -0.16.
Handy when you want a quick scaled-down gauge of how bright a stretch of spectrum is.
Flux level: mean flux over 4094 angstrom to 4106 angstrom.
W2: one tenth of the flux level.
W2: 1.71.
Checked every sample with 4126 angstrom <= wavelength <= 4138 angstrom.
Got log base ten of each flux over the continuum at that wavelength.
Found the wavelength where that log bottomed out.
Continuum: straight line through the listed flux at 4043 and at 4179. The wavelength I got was 4137 angstrom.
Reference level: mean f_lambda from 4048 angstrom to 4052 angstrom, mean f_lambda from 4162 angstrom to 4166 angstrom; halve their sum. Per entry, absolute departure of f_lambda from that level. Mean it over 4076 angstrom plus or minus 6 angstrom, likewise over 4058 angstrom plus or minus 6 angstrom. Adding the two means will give 2.3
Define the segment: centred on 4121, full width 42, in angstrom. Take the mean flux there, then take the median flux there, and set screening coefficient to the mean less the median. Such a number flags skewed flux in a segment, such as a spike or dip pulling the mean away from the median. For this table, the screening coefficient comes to -0.63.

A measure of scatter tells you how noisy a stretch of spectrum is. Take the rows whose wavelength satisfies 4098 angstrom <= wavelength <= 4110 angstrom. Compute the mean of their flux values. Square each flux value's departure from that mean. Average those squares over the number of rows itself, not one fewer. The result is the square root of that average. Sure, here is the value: 0.72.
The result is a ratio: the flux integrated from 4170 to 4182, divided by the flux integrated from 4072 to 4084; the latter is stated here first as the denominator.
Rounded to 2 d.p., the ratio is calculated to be 1.05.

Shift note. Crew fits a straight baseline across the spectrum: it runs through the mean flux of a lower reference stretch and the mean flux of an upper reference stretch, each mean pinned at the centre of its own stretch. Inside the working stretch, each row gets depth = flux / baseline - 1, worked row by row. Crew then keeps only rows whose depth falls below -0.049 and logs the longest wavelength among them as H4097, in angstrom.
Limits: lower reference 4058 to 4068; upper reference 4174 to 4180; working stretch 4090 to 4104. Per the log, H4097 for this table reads 4103 angstrom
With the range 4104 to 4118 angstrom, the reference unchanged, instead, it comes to 4117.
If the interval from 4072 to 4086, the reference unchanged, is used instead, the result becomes 4083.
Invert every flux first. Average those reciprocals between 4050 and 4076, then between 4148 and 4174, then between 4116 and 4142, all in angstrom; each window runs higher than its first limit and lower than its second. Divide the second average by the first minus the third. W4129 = -82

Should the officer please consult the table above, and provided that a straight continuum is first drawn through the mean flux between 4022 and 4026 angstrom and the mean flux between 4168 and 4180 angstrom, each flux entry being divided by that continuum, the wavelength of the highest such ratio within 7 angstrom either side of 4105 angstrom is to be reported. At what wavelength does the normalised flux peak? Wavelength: 4107 angstrom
